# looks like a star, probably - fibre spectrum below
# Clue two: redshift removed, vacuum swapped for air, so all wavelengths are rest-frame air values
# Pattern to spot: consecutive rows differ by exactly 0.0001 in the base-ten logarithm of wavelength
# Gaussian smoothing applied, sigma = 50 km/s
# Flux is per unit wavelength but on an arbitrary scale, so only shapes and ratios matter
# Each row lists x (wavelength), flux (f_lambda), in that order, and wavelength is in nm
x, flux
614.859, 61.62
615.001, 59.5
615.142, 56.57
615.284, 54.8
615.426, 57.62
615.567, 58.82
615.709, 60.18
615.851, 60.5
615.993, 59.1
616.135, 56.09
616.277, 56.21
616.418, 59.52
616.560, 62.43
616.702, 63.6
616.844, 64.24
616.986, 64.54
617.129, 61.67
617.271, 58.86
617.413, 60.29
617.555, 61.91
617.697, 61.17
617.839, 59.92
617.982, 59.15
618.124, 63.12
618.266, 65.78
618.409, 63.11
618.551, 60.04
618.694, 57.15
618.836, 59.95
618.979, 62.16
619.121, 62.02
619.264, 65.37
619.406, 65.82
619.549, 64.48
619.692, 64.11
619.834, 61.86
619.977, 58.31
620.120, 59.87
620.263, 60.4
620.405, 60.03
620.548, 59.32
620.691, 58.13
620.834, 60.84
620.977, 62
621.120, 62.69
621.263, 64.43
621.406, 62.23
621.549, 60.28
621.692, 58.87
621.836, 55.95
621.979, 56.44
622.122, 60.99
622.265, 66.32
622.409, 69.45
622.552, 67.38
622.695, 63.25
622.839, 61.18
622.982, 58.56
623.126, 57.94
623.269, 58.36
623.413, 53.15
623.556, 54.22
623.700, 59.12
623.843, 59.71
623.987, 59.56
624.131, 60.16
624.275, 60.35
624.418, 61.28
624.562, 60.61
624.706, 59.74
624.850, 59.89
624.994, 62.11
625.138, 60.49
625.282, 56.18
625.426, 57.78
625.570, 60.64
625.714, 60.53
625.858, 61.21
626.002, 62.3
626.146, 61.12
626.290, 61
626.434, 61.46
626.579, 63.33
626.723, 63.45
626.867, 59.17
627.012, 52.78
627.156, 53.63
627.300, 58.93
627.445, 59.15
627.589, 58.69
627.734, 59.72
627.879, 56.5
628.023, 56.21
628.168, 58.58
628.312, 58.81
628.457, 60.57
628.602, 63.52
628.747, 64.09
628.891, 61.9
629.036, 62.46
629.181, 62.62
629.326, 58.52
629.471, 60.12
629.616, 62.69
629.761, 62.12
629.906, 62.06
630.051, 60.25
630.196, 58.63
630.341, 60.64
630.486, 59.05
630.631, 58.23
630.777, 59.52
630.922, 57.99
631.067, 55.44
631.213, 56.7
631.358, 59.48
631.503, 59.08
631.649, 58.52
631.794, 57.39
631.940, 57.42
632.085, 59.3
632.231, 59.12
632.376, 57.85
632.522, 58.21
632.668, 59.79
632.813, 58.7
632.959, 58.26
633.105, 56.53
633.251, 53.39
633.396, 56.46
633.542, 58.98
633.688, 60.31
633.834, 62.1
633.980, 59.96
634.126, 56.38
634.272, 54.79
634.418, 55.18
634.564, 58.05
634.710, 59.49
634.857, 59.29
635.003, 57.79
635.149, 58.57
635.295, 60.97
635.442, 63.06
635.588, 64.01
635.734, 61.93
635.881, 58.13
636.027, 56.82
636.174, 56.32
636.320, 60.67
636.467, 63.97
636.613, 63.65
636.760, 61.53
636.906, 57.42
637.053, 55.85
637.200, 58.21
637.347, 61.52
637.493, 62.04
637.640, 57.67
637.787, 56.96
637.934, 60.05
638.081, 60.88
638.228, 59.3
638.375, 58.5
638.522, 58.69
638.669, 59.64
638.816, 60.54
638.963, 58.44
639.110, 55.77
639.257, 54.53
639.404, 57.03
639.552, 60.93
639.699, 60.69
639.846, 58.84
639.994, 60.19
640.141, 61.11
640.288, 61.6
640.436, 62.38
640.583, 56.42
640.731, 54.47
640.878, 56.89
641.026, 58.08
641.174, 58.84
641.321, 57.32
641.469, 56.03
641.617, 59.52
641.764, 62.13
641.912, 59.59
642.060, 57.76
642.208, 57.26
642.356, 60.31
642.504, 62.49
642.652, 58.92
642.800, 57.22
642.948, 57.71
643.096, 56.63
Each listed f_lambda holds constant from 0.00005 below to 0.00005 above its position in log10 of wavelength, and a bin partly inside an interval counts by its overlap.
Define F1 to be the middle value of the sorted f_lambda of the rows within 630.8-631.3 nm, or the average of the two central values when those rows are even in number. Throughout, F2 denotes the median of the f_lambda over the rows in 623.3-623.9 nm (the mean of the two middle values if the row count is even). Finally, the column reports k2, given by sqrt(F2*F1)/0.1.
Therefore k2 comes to 567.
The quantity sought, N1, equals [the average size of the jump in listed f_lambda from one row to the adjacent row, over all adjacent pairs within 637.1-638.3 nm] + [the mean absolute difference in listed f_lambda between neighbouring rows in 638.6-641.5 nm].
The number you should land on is 3.8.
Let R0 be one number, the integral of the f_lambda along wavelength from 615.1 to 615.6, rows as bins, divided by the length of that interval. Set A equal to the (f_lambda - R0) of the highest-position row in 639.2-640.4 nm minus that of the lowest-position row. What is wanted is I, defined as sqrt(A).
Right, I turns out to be 2.7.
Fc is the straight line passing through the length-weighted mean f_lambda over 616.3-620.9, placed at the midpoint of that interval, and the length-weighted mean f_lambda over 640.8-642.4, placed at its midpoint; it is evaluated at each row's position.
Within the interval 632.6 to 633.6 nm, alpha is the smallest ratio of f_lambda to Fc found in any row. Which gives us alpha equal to 0.896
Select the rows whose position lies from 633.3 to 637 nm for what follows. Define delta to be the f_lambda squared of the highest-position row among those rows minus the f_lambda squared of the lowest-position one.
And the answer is 109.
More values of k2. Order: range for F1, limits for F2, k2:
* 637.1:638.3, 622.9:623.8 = 589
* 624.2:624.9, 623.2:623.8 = 583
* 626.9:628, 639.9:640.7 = 599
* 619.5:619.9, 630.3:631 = 615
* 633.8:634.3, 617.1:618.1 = 592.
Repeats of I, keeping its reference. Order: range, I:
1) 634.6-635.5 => 1.9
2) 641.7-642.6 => 0.6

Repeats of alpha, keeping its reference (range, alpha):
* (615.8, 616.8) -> 0.907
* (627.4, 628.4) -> 0.933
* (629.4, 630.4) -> 0.978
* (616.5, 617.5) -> 0.955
